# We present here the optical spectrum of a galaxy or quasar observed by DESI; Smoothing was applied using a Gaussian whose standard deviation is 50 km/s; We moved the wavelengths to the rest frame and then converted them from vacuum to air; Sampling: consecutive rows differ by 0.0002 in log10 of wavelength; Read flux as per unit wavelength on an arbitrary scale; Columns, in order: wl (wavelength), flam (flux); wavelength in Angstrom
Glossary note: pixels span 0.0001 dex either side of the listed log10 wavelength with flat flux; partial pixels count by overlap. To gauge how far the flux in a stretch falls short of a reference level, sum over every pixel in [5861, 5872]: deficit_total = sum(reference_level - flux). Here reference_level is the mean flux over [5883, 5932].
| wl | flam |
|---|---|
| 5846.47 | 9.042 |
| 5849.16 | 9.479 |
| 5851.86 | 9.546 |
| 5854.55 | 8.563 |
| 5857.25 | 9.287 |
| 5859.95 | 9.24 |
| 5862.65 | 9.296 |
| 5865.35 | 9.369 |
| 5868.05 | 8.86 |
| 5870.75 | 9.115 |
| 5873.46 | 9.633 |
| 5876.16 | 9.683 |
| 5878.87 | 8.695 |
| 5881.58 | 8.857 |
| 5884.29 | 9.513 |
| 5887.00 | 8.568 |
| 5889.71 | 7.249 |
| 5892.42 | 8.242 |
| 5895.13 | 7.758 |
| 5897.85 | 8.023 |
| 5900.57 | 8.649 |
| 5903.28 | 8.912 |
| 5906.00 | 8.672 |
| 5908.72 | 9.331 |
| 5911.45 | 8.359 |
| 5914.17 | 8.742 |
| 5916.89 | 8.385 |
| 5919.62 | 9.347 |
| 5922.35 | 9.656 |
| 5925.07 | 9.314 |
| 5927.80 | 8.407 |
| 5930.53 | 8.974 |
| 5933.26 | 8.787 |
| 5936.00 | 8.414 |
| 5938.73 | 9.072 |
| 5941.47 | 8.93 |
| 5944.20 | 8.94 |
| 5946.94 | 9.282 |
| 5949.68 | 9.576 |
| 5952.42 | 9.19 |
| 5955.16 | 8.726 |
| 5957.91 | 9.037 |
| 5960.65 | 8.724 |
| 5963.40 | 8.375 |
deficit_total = -1.95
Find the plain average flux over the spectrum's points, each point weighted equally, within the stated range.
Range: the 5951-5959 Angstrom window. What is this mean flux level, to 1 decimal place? 9.0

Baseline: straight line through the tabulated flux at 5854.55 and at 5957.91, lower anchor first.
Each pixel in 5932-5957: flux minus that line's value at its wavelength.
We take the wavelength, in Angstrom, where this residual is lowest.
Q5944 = 5936.00 Angstrom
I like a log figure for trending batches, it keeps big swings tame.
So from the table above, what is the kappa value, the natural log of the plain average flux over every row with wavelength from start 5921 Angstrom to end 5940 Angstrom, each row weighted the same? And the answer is 2.191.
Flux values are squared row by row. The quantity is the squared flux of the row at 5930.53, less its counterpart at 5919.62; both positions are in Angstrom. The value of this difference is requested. -6.8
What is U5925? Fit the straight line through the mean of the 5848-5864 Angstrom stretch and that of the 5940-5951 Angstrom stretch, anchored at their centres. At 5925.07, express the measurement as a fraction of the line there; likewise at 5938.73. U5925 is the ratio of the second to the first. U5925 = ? 0.97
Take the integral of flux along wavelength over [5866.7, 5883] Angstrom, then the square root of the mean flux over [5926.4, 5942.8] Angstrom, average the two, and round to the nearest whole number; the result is 76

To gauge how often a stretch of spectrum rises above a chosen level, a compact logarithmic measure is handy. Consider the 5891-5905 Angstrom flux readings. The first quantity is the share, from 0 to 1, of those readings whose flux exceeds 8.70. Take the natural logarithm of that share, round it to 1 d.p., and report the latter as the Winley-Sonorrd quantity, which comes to -1.6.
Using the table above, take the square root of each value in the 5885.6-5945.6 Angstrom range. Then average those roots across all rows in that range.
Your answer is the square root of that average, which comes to 1.72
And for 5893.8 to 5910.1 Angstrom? 1.71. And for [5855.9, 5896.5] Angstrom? 1.73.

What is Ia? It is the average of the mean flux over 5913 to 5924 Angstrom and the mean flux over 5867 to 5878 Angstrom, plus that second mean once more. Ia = 18.5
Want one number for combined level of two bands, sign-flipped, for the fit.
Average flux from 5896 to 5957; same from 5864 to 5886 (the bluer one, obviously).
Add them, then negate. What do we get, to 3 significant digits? -18.1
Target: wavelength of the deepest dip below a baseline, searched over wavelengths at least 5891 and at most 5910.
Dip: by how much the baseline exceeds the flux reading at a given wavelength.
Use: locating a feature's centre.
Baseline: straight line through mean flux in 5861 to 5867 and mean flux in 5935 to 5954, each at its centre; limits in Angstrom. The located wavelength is 5895.13 Angstrom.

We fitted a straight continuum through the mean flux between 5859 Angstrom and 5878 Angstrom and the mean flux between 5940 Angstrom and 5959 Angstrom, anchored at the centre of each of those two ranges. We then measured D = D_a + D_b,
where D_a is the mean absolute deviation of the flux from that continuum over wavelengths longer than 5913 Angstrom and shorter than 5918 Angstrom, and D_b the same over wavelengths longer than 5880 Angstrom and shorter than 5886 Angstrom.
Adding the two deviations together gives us 1.0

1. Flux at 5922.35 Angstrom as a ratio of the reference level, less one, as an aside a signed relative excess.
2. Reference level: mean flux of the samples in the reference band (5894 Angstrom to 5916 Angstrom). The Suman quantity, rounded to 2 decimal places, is 0.13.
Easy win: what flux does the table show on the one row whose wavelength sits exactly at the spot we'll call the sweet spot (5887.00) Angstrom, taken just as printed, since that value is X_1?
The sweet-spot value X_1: 8.568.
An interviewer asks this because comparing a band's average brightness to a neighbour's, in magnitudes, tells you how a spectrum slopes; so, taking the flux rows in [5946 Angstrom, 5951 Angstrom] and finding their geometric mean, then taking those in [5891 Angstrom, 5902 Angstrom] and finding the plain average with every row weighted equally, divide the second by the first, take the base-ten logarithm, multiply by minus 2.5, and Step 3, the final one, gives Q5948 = 0.16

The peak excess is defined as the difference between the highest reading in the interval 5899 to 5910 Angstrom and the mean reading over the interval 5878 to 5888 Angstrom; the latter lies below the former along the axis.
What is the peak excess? 0.4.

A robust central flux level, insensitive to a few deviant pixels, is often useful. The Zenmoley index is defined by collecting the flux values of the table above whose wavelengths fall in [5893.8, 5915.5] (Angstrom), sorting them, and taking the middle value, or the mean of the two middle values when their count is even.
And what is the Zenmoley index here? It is 8.66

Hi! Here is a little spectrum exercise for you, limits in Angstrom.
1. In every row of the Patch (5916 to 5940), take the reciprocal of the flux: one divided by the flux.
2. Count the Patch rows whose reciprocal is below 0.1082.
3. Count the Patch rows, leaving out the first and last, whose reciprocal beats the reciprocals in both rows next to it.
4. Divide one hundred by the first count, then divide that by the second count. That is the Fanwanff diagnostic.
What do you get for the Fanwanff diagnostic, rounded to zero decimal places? 17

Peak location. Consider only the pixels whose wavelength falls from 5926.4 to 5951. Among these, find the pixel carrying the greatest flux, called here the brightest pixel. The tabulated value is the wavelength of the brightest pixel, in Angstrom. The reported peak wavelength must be 5949.68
